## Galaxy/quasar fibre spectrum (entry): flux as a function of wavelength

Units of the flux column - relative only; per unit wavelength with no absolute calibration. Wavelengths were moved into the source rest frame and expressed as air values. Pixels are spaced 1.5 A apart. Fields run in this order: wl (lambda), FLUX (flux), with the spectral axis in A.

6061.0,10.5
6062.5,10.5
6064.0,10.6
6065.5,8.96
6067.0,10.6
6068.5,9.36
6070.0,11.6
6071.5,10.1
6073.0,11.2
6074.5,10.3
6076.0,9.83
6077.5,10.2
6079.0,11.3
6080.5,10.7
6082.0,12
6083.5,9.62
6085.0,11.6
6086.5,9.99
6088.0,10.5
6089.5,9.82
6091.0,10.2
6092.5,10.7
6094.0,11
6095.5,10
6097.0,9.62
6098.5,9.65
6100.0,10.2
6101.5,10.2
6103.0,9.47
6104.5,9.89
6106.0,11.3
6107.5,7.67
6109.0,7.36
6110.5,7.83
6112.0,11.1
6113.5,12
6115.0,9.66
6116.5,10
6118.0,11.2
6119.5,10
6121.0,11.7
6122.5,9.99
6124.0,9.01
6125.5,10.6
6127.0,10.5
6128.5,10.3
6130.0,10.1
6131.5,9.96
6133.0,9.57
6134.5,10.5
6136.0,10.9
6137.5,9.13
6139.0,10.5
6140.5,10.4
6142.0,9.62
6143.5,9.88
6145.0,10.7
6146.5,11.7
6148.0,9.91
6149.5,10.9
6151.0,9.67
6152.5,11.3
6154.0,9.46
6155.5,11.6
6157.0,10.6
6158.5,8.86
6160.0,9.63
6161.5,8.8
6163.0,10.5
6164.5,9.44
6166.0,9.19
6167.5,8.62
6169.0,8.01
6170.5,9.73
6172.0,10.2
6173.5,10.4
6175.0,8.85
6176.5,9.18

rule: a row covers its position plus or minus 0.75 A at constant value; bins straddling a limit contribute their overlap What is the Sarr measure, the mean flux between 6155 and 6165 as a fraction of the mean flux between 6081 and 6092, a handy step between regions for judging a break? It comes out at 0.94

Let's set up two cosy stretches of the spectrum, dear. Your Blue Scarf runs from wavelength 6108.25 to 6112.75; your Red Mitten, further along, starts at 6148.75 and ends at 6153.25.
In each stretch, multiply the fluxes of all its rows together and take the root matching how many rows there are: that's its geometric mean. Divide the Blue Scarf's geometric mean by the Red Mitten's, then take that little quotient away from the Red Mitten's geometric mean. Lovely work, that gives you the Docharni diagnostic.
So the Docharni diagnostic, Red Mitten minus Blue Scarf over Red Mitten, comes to 9.79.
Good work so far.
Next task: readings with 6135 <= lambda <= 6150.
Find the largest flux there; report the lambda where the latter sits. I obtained 6146.5 A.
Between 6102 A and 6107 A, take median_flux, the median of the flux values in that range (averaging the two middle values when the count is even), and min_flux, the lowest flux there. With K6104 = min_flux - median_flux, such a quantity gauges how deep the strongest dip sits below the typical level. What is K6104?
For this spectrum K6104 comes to -0.42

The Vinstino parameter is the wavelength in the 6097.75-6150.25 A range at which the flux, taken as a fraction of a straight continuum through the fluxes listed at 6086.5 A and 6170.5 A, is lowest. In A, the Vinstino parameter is 6109.0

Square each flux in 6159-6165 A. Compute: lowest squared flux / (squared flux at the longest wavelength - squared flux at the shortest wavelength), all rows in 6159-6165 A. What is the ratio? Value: -21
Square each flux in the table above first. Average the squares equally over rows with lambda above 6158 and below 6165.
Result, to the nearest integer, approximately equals 90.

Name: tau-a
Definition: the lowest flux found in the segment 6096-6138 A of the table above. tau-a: 7.36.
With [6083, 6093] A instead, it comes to 9.62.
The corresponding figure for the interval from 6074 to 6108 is 7.67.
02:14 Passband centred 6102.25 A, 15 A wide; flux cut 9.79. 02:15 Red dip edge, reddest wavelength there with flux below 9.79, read 6109.0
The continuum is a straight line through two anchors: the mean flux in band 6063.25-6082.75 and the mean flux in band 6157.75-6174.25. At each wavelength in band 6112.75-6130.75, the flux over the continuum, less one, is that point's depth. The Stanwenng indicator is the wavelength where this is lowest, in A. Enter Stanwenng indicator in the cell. 6124.0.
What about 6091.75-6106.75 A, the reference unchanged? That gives 6103.0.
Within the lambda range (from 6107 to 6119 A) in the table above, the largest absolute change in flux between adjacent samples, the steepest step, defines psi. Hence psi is 3.3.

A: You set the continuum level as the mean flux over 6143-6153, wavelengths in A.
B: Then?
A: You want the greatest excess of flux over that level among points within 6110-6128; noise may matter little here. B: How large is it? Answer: 1.4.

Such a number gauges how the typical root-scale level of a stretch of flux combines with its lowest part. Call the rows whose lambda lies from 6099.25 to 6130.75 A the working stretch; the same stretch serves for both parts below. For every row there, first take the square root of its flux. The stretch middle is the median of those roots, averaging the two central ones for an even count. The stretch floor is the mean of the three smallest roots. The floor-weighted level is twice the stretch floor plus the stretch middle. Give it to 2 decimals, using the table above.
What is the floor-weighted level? 8.70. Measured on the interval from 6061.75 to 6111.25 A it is 8.71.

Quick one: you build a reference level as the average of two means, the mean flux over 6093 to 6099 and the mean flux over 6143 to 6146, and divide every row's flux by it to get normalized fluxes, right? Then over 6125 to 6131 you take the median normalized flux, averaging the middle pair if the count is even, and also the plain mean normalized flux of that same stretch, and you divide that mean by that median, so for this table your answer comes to 1.00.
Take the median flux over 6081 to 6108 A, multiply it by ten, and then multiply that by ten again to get 1010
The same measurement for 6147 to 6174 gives 970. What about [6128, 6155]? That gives 1020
